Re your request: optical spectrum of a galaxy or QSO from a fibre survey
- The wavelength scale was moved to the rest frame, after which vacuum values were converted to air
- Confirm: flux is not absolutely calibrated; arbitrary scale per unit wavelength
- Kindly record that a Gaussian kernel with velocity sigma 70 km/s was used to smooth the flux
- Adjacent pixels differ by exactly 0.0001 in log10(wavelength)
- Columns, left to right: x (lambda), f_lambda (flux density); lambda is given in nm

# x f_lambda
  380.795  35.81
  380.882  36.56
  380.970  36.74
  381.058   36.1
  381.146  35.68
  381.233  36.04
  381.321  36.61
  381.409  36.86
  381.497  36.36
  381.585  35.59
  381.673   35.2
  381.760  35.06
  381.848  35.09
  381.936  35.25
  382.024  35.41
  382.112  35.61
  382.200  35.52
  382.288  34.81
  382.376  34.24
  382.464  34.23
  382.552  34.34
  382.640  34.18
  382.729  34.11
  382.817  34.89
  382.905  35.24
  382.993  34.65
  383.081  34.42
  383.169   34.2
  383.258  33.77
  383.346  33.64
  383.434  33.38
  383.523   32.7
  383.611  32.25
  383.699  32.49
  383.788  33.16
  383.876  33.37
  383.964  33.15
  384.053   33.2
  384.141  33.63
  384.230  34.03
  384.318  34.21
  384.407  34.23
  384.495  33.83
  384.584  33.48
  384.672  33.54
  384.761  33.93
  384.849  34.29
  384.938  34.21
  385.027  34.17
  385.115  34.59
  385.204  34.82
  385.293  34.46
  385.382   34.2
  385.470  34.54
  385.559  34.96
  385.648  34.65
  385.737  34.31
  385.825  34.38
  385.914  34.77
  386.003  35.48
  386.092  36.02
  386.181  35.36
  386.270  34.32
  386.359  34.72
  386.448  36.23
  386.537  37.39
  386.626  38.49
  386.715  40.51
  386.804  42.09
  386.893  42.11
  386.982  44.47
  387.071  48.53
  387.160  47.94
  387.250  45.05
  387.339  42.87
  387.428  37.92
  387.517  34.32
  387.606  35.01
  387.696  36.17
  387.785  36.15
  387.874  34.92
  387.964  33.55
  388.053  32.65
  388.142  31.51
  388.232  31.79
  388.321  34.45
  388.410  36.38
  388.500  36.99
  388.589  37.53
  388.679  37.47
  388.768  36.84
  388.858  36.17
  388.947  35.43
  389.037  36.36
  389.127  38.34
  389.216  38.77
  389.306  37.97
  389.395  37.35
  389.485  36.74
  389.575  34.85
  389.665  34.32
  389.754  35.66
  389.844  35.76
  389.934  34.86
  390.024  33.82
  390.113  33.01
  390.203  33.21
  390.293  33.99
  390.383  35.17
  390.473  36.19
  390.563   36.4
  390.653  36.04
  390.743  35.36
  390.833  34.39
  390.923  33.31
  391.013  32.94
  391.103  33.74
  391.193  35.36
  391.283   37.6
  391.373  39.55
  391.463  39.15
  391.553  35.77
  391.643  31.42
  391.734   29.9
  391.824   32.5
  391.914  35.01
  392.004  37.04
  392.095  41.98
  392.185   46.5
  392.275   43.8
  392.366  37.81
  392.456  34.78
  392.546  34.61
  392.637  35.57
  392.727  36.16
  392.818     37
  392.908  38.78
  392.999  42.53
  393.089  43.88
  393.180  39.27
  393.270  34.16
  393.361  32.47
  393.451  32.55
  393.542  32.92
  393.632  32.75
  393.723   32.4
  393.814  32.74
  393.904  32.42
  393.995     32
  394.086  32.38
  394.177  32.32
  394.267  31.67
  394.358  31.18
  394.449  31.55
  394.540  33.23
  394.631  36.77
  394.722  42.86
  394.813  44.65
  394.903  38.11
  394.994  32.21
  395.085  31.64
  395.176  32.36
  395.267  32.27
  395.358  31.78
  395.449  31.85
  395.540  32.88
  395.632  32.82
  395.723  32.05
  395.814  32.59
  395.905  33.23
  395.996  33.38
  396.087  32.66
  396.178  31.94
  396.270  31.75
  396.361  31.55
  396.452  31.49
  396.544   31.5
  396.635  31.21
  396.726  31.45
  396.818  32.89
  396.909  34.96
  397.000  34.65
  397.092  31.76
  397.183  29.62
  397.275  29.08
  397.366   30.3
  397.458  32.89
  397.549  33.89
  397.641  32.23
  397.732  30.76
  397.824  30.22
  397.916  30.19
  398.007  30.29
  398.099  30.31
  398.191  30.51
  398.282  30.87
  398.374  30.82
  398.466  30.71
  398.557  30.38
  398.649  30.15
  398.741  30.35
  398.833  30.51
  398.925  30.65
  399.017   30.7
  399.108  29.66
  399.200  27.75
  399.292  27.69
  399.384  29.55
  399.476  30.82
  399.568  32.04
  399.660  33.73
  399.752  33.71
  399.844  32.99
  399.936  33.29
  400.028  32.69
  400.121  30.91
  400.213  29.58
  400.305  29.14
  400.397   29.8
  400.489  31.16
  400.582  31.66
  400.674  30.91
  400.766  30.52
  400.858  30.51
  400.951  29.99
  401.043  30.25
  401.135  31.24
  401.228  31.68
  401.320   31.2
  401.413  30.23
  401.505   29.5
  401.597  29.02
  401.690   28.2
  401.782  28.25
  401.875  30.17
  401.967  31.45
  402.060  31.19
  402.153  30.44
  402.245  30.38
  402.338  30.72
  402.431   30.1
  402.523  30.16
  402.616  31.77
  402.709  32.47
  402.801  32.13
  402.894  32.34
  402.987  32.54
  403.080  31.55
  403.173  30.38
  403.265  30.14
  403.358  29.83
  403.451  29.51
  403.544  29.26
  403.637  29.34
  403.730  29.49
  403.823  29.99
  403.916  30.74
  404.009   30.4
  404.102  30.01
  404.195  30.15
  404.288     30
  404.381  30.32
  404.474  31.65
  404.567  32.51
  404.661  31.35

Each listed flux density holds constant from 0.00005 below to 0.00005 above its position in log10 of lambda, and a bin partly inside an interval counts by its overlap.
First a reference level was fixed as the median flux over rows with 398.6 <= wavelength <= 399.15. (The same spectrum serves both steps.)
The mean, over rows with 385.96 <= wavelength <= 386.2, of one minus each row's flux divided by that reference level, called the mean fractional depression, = -0.17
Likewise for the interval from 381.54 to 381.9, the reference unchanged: -0.16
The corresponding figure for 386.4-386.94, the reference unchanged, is -0.30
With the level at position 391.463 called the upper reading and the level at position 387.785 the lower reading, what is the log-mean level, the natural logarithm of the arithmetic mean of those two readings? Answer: 3.628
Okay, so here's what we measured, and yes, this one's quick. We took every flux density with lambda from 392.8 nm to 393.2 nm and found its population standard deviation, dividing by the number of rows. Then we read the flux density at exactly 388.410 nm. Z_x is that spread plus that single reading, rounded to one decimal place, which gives 38.9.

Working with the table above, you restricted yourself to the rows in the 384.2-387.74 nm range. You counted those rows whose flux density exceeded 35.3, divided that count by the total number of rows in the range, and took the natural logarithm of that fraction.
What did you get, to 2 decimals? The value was -0.92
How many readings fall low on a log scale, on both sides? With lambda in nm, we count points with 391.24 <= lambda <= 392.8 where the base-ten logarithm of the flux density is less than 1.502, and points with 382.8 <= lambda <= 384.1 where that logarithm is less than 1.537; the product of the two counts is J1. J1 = 24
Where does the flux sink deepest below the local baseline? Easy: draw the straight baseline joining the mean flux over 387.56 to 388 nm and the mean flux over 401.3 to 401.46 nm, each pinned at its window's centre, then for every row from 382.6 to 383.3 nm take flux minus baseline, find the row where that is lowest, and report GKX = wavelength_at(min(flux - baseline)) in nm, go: 383.258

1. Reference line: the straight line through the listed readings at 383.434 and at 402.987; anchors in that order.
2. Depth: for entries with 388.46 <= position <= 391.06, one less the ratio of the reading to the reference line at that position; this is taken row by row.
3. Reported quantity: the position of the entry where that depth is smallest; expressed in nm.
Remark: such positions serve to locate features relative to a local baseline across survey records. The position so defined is 389.216 nm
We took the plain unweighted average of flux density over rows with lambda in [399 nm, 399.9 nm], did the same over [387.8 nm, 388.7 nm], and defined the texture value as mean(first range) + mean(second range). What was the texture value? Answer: 65.6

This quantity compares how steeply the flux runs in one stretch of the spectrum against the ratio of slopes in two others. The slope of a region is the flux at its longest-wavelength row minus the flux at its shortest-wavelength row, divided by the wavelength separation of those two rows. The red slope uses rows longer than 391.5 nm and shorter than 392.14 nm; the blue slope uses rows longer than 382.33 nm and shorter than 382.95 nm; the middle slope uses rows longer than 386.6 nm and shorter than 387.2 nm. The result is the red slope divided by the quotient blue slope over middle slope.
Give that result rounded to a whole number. 107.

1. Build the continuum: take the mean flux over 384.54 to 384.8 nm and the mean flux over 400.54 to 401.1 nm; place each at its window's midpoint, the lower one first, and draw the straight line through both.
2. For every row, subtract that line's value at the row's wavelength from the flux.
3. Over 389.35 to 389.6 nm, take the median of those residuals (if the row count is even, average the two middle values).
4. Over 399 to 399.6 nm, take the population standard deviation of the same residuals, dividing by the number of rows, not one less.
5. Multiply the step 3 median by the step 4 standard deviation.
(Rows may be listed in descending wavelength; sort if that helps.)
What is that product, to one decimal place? 6.0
